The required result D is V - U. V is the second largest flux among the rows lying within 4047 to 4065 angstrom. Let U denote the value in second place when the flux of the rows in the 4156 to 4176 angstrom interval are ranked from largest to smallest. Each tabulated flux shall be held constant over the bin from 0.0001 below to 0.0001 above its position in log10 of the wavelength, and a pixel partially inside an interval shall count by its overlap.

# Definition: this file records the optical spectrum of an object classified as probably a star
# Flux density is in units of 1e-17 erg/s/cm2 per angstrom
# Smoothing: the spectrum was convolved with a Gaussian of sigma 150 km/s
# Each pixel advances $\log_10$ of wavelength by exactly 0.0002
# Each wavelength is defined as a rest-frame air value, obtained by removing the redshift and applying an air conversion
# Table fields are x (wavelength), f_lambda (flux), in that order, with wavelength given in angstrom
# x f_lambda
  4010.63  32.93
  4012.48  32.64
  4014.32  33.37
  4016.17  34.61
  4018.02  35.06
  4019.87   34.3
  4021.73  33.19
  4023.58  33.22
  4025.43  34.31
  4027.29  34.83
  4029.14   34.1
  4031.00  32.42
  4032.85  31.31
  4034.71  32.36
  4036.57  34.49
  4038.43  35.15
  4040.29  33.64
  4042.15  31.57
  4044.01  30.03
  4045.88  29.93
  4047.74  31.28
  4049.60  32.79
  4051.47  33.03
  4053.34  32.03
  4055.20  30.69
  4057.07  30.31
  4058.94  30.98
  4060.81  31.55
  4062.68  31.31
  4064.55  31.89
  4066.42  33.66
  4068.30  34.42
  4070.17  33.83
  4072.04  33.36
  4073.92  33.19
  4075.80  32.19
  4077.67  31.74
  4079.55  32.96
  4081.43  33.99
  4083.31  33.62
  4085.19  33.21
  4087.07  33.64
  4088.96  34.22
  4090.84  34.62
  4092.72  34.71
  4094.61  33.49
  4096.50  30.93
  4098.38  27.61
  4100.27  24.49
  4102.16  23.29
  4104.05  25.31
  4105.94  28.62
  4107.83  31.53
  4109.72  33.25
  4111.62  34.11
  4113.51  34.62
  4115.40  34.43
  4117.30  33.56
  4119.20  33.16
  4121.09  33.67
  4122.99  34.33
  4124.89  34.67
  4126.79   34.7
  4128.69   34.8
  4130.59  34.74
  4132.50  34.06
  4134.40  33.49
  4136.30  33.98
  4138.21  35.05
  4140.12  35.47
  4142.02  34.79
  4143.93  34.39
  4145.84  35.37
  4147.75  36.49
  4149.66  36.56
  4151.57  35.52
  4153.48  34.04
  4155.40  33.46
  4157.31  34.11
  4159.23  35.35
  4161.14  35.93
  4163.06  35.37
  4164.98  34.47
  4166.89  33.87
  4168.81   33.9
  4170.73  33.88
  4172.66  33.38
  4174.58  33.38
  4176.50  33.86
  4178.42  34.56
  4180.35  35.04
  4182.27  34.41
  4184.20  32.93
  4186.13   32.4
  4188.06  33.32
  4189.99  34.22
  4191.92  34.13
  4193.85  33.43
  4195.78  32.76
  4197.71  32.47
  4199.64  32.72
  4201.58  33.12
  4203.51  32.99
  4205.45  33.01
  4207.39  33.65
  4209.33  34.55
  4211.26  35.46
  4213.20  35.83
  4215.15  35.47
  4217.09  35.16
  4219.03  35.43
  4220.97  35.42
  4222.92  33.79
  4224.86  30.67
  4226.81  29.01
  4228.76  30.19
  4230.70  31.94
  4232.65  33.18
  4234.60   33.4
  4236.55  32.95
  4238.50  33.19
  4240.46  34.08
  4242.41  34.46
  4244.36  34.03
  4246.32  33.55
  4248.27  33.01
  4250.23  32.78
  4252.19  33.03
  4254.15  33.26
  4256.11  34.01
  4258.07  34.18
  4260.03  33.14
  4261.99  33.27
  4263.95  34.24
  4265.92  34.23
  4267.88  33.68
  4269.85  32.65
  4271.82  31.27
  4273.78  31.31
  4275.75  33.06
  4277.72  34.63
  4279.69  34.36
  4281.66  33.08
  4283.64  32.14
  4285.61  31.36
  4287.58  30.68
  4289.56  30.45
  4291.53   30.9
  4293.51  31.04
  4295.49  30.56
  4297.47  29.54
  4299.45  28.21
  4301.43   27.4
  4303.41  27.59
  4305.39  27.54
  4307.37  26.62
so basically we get -3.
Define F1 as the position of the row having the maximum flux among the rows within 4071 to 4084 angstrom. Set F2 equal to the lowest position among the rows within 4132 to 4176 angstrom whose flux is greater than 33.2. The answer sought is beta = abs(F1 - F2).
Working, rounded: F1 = 4081.43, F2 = 4132.50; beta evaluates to 51.1 angstrom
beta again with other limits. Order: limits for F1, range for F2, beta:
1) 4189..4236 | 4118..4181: 92.1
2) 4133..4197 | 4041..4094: 83.2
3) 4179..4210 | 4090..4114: 89.5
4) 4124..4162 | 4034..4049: 113.1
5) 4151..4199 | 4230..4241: 73.5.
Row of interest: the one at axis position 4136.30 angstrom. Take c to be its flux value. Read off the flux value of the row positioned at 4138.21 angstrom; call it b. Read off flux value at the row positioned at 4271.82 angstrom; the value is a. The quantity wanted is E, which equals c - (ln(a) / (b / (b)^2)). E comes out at -87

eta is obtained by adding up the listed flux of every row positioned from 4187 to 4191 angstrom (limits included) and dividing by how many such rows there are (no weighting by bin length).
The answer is 33.8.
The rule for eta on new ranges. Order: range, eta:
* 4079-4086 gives 33.4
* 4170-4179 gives 33.8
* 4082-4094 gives 34.0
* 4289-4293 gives 30.7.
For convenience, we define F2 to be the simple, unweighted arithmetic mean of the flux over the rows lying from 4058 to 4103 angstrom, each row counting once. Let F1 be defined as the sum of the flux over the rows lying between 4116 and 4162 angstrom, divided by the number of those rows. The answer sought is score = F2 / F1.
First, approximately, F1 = 34.7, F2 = 32.0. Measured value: 0.92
